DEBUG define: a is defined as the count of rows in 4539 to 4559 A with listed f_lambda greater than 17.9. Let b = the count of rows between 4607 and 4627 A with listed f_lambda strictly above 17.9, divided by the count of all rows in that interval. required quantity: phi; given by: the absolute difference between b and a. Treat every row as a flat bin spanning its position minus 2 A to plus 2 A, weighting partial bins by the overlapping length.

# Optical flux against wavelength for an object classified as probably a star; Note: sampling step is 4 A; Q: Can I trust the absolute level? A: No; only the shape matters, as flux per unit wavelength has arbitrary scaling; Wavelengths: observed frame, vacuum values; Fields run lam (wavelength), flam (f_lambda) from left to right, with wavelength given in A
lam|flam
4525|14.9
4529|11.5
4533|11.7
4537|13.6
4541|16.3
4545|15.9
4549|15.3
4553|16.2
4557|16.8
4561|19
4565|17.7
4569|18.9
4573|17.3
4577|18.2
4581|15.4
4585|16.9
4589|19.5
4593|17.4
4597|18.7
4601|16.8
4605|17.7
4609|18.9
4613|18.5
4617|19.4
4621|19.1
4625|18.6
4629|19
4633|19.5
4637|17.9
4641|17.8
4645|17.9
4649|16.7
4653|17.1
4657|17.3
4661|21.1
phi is 1.00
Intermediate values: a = 0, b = 1.0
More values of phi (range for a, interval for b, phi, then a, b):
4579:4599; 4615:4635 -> 1.00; 2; 1.0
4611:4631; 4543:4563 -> 4.80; 5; 0.2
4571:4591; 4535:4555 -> 2.00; 2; 0.0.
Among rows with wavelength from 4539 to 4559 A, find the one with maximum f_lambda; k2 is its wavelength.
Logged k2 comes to 4557 A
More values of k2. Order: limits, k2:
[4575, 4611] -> 4589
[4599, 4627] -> 4617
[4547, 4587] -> 4561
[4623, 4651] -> 4633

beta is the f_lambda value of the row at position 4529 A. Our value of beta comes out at 11.5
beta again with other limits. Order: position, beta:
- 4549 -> 15.3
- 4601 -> 16.8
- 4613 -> 18.5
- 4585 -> 16.9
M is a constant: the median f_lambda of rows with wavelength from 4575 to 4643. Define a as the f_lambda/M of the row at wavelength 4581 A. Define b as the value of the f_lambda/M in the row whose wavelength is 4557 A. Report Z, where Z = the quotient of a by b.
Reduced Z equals 0.92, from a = 0.83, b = 0.91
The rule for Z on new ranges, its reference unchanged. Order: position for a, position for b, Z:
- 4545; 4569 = 0.84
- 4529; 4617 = 0.59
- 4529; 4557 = 0.68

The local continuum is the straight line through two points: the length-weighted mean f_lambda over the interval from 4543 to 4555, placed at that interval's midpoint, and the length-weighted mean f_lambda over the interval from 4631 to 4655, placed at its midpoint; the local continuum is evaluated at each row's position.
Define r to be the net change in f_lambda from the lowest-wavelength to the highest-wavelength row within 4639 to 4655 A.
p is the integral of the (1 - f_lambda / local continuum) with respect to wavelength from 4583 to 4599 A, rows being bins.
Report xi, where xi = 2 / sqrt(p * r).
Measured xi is 2.0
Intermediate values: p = -1.36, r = -0.70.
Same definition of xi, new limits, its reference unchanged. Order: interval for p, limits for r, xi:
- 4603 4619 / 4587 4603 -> 1.0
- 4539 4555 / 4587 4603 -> 2.9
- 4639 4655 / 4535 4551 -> 2.2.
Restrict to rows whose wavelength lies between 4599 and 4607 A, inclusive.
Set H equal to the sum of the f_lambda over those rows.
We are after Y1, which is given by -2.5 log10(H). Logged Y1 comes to -3.84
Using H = 34.5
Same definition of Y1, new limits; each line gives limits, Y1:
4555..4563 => -3.88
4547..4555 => -3.75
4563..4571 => -3.91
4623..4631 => -3.94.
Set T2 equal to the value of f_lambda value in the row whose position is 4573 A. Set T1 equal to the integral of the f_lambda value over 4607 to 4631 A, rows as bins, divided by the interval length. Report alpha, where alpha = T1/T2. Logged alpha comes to 1.09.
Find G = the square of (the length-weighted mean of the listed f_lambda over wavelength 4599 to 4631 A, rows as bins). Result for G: 342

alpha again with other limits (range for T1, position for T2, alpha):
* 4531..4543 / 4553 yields 0.86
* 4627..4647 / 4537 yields 1.35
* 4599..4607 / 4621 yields 0.90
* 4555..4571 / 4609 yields 0.96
